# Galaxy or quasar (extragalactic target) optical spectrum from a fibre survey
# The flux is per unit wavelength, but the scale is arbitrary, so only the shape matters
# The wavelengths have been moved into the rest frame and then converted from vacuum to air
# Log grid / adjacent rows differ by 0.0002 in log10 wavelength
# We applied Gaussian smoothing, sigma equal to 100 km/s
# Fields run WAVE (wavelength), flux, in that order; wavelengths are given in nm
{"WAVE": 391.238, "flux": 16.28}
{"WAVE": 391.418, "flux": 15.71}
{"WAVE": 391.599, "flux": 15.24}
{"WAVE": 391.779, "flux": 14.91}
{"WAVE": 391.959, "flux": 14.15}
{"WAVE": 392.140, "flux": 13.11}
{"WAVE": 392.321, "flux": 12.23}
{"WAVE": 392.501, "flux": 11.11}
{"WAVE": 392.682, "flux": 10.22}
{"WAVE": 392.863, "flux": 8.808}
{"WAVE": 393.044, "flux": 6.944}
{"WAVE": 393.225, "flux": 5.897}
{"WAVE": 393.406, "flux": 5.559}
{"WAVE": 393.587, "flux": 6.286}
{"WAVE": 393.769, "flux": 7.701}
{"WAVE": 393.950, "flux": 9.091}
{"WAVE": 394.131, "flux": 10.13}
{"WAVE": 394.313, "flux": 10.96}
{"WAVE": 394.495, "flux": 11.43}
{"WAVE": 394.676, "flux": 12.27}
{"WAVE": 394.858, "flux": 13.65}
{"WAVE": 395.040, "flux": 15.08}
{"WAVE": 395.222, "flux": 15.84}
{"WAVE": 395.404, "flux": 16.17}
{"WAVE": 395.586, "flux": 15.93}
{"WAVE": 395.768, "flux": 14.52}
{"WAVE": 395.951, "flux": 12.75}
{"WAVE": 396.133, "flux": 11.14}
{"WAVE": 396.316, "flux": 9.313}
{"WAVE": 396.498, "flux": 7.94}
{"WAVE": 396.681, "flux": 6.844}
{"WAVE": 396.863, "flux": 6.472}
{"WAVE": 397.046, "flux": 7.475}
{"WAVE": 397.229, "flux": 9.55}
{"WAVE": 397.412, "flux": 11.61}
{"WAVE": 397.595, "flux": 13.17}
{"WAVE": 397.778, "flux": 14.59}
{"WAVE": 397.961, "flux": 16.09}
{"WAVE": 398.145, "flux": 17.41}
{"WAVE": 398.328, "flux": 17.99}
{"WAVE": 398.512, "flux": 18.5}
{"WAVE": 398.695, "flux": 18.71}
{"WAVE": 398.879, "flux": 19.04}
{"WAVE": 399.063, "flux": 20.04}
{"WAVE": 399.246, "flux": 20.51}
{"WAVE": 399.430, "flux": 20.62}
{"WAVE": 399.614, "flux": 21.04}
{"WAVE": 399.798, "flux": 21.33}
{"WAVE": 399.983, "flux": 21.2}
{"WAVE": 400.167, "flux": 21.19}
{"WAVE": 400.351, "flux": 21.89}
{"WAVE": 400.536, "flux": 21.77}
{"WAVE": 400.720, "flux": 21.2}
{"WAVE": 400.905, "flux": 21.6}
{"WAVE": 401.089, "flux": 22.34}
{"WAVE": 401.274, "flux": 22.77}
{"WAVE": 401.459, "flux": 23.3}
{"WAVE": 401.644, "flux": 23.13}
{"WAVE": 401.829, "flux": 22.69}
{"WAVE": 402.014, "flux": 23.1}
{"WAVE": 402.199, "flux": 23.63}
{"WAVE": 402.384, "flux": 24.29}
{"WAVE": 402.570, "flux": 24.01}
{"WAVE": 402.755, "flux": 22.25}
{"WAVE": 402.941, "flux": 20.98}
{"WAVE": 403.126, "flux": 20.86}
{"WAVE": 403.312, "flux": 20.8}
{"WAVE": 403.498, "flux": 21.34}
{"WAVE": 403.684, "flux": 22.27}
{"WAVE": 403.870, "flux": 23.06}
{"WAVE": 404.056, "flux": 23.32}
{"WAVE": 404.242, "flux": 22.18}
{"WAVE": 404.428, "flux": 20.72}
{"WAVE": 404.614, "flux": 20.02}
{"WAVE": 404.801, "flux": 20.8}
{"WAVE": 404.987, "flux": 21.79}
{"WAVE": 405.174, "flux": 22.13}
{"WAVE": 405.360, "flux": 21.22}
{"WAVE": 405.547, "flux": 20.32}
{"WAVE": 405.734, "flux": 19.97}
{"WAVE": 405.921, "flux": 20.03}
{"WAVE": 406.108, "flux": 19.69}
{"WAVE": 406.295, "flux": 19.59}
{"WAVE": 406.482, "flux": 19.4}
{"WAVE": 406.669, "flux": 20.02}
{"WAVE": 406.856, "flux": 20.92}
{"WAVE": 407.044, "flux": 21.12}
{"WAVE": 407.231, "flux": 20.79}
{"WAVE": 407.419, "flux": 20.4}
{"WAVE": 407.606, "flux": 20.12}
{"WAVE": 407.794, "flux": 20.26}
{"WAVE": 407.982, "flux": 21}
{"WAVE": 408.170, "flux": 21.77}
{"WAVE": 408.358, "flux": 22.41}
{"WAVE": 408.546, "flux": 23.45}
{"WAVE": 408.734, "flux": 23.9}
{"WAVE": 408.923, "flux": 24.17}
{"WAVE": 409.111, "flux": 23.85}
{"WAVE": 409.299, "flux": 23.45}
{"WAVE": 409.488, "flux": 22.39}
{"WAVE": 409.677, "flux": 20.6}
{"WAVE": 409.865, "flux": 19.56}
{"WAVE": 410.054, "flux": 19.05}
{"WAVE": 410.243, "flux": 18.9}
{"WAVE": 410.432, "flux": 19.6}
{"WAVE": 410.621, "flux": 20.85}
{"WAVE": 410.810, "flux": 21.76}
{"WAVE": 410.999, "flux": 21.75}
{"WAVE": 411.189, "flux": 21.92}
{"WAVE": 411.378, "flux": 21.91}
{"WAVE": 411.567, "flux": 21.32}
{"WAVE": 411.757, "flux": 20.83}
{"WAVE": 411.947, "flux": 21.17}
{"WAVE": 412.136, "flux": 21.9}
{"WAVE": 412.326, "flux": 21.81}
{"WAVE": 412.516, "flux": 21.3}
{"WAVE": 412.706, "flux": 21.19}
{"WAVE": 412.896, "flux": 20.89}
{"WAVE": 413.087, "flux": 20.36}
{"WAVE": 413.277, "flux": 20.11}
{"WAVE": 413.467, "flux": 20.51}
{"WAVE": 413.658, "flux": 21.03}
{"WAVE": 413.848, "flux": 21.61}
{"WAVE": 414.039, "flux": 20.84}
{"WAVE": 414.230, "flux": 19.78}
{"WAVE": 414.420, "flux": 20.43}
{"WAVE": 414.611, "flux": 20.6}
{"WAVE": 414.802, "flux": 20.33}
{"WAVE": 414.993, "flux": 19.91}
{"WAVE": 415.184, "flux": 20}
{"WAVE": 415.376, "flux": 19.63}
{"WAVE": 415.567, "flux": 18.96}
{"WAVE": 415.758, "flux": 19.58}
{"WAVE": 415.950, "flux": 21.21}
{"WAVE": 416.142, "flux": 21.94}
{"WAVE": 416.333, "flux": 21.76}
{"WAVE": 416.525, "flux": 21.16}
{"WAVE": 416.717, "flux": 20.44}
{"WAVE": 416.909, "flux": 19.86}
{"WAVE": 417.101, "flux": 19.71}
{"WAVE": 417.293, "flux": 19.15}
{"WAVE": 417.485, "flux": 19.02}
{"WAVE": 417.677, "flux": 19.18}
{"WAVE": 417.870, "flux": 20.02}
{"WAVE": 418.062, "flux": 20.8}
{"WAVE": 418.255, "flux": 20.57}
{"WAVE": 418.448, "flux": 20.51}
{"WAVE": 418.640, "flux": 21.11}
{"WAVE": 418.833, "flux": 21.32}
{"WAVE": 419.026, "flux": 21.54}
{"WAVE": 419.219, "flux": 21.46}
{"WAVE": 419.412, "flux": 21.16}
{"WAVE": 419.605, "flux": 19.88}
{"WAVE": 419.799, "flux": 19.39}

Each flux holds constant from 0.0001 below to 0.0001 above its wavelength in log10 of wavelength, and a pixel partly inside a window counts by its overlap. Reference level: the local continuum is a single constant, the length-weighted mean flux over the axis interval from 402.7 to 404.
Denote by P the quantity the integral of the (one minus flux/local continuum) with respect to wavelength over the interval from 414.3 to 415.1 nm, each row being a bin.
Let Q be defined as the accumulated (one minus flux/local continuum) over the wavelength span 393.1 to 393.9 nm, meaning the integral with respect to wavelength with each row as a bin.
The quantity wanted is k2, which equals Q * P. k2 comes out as 0.028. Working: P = 0.05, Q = 0.56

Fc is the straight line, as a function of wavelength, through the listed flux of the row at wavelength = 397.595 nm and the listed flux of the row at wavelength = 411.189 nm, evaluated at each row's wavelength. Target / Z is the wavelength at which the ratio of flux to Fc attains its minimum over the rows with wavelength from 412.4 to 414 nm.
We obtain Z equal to 413.277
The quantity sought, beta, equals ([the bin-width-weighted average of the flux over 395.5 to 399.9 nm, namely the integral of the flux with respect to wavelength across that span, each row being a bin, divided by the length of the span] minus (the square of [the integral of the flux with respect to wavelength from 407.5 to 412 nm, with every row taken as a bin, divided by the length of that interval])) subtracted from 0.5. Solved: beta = 448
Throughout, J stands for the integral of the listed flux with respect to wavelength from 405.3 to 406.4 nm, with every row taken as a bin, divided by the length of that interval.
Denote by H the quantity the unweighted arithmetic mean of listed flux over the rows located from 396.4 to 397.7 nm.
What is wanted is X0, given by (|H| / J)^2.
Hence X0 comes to 0.2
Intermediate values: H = 9.0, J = 20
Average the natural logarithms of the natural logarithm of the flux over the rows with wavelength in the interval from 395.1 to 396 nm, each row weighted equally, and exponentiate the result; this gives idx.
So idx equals 2.71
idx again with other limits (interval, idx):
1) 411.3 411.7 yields 3.07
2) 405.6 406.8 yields 2.98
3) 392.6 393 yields 2.25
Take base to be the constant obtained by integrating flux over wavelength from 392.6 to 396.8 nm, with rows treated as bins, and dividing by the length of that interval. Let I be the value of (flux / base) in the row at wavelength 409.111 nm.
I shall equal 2.25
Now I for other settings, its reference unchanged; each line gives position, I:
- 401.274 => 2.15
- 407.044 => 1.99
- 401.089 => 2.11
